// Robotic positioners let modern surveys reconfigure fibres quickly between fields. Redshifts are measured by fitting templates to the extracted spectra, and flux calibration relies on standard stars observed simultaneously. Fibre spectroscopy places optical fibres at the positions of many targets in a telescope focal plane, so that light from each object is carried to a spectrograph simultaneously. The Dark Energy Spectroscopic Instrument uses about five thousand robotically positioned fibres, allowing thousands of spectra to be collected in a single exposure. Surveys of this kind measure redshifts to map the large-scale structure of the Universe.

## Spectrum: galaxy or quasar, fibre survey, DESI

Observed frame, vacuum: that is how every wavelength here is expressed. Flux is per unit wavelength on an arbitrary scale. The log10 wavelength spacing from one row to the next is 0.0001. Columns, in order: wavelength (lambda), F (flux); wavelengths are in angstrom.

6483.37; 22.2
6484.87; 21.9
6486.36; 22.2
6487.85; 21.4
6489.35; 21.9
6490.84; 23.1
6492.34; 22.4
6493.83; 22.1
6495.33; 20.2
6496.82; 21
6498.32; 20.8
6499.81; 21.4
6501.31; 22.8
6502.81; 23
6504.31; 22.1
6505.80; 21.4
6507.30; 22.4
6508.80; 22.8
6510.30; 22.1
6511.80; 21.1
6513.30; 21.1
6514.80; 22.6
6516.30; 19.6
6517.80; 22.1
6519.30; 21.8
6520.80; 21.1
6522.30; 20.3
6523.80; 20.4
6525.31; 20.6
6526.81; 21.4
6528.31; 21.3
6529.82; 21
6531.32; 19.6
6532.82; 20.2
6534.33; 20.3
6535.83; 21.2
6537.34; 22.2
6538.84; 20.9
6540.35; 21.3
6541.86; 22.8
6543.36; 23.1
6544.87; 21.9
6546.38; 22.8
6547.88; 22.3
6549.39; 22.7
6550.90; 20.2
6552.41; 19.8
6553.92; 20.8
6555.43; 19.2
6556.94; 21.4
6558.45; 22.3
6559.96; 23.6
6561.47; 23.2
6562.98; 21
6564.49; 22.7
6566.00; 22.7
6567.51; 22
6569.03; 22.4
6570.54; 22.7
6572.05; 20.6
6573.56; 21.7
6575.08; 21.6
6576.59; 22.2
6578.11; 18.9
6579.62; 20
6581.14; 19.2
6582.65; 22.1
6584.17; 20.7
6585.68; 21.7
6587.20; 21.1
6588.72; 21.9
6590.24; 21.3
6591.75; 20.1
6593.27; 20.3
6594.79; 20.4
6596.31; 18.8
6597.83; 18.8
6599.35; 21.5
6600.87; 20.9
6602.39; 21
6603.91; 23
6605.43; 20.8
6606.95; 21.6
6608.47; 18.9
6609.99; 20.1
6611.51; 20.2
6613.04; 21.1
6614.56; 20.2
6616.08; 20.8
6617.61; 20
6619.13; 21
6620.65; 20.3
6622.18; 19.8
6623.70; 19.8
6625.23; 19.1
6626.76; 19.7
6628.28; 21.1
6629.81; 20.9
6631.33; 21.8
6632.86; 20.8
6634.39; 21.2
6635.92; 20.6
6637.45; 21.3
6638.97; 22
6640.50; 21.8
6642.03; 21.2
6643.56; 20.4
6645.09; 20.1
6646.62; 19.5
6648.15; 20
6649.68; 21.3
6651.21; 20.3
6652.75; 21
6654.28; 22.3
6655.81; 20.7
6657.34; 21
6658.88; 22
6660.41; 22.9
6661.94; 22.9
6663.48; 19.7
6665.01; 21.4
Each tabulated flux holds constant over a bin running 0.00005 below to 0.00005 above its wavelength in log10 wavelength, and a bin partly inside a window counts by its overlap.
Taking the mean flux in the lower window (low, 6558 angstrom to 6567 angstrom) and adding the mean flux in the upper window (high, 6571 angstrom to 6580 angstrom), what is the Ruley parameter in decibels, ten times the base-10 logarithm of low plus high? 16.4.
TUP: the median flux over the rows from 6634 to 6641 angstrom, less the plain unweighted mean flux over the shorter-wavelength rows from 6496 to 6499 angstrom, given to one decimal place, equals 0.4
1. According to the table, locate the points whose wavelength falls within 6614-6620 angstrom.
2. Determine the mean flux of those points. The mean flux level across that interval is 20.5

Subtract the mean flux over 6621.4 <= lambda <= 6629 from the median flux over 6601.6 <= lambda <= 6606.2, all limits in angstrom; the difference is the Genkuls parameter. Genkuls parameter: 1.1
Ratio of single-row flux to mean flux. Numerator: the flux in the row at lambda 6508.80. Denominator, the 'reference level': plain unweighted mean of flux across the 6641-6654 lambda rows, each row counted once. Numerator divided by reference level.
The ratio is 1.11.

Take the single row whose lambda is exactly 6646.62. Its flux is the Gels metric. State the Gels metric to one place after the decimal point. 19.5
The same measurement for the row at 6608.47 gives 18.9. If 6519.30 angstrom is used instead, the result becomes 21.8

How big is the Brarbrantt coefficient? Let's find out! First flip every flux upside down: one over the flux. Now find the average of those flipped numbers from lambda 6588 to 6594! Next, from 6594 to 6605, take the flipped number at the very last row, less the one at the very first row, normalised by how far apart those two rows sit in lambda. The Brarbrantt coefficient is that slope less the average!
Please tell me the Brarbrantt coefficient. -0.0485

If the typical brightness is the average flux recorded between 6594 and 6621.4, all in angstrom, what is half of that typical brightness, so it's 10.26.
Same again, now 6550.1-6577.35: 10.84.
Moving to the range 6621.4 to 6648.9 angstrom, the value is 10.31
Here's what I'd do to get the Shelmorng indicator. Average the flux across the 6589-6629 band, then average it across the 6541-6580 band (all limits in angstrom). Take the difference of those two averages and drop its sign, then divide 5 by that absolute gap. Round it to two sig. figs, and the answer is 3.8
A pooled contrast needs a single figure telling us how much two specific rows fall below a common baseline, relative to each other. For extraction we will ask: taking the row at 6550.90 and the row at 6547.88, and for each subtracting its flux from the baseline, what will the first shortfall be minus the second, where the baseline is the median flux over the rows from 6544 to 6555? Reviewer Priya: 2.1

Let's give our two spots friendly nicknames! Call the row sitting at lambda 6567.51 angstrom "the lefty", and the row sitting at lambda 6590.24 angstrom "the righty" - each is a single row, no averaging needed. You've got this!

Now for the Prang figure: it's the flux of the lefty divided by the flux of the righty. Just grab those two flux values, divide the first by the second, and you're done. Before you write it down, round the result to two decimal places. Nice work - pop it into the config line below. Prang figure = 1.03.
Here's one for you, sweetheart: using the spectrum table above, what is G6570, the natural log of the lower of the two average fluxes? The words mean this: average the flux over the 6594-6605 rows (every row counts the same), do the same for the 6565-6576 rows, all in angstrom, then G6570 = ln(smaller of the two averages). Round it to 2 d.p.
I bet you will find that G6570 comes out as 3.03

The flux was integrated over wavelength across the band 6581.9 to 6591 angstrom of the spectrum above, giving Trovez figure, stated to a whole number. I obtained 195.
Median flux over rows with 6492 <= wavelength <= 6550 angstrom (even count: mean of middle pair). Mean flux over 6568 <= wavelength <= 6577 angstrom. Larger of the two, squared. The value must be 478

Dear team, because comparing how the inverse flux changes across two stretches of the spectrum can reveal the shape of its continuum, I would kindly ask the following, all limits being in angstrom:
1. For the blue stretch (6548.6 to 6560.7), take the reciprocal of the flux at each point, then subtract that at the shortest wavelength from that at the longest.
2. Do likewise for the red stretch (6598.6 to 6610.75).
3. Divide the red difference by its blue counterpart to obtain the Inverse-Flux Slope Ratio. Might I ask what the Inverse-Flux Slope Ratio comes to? -1.9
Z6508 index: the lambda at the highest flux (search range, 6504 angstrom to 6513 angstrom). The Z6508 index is 6508.80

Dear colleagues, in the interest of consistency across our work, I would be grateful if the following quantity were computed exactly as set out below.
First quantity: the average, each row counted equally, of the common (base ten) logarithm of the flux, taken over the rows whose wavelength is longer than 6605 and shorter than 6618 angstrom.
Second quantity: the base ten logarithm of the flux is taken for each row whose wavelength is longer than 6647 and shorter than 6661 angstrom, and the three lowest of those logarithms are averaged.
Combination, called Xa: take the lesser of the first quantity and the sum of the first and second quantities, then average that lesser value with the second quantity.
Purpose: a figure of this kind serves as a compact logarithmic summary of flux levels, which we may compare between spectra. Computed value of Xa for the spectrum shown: 1.31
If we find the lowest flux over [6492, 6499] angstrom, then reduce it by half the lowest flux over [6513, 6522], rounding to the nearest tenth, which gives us 10.4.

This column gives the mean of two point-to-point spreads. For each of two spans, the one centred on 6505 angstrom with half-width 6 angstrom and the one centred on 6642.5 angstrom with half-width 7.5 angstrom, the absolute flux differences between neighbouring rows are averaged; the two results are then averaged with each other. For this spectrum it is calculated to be 0.70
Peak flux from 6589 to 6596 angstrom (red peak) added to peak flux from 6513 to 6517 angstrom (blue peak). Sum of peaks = 43.9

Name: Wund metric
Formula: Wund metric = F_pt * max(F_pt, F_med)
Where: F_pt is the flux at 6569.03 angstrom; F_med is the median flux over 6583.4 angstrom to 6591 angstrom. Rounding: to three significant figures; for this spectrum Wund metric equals 502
